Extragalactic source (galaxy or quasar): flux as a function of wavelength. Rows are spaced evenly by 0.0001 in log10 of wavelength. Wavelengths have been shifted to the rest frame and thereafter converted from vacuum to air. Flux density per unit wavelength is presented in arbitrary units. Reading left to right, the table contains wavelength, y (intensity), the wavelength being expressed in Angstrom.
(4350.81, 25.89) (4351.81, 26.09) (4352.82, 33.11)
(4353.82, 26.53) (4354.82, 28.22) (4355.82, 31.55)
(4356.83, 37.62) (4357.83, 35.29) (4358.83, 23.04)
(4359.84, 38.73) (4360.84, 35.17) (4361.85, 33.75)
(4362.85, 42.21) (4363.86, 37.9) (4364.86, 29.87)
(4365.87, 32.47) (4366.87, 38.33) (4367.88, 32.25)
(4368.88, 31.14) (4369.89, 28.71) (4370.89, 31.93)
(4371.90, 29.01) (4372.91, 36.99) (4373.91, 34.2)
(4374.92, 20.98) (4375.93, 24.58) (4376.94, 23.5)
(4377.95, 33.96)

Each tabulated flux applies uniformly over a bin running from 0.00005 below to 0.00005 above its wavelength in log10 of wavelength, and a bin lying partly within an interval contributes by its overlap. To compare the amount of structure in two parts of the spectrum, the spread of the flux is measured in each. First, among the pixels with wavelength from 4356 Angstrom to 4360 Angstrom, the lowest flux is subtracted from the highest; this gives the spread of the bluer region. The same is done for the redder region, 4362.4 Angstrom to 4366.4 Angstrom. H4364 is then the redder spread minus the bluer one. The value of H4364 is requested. -3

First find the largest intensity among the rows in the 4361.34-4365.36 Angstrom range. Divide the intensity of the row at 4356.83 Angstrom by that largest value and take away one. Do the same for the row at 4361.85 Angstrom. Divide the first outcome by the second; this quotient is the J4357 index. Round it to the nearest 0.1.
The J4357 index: 0.5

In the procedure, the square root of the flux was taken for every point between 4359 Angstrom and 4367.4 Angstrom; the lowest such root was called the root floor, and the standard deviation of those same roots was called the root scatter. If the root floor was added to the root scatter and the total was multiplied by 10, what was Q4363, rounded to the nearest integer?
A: 58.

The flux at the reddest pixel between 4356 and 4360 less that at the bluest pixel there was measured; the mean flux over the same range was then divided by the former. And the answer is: 30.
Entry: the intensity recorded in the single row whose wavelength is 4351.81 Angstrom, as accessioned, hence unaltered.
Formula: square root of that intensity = 5.1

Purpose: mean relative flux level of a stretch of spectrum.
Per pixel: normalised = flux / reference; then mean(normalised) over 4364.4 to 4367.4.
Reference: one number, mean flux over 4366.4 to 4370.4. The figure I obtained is 1.03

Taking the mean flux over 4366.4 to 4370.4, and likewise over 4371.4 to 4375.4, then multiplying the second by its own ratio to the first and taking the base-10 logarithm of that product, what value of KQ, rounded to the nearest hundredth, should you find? 1.45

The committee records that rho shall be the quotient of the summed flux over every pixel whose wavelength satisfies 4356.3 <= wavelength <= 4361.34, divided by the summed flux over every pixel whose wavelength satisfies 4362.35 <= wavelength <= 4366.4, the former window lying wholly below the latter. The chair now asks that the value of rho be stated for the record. 1.2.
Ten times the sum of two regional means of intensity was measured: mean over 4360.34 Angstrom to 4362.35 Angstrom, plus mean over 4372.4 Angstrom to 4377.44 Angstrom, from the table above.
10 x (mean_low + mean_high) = 625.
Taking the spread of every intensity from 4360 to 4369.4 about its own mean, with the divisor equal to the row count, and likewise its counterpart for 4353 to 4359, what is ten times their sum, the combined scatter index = 88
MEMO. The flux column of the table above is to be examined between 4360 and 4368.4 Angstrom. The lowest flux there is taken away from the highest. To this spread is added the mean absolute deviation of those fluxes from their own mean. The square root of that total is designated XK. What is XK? 3.94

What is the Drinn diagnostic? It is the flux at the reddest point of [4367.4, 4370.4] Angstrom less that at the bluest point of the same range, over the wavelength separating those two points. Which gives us -1.8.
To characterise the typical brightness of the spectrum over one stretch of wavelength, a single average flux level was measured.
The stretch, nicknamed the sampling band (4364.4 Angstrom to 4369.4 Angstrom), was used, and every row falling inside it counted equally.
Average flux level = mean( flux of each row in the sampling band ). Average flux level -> 32.8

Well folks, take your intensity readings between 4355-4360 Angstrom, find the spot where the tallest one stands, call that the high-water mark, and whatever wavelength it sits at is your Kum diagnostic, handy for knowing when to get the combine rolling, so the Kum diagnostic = 4359.84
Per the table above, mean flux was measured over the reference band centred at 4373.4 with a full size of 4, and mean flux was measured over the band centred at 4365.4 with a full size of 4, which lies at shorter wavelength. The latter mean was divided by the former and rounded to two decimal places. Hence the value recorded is 1.14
